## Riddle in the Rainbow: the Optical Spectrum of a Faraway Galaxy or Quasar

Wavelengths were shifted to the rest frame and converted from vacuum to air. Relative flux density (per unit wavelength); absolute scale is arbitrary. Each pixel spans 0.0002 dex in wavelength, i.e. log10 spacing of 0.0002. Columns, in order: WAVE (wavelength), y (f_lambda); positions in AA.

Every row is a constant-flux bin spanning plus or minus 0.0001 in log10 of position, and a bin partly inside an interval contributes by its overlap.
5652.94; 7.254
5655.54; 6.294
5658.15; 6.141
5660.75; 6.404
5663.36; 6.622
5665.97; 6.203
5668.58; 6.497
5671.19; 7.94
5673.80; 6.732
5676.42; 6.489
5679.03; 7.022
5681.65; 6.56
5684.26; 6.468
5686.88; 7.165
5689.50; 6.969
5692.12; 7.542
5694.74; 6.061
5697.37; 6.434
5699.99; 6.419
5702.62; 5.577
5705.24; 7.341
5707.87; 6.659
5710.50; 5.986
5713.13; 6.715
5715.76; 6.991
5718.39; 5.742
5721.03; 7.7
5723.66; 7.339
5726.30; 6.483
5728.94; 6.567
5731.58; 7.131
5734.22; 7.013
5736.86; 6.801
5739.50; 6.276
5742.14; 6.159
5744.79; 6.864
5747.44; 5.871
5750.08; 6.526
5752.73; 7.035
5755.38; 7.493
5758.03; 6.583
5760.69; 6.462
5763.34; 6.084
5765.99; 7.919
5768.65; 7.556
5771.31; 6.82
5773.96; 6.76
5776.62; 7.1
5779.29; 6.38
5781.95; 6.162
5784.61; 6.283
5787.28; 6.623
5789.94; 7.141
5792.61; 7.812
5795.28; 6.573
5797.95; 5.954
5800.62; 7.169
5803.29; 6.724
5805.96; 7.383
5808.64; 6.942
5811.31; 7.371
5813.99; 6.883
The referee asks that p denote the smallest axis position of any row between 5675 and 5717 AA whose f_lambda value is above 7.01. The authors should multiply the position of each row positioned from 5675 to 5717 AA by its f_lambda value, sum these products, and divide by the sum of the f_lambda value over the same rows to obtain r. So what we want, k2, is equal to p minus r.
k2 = -16.9 AA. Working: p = 5679.03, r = 5695.9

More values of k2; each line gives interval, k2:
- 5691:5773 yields -39.9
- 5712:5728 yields 1.3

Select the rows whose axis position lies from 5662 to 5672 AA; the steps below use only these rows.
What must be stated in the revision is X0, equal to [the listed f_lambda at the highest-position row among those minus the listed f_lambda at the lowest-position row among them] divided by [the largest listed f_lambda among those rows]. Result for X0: 0.17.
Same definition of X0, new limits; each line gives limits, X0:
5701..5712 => 0.06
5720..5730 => -0.15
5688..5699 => -0.07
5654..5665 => 0.05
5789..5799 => -0.15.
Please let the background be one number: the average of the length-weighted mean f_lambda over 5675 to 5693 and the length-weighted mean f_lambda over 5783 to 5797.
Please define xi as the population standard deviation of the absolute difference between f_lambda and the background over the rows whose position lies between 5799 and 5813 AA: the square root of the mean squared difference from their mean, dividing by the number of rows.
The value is 0.184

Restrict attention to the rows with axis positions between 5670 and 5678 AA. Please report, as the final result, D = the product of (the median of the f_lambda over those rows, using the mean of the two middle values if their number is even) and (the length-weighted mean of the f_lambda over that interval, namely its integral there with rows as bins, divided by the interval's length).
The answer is 47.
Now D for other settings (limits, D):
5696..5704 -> 39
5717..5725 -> 51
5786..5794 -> 51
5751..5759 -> 49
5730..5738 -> 49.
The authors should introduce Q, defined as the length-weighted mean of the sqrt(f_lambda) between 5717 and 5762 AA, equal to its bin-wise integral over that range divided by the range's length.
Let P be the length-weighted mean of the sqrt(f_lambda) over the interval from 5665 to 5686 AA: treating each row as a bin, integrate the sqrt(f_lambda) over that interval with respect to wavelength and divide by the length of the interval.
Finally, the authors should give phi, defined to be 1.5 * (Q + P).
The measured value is 7.78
